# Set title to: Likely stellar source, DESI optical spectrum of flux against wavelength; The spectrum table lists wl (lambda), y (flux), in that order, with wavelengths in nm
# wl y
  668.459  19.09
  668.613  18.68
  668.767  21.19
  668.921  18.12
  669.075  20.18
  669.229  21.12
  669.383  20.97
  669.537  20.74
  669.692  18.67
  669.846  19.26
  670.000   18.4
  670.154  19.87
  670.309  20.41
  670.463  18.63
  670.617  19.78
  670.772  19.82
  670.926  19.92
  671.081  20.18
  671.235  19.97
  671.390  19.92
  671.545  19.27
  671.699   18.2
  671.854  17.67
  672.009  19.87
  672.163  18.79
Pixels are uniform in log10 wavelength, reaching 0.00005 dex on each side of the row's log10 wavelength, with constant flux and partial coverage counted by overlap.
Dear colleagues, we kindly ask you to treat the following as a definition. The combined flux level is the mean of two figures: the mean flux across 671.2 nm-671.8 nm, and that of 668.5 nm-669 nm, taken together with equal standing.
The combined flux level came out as 19.3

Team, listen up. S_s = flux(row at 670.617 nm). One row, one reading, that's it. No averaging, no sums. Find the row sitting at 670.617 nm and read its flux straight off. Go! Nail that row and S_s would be 19.78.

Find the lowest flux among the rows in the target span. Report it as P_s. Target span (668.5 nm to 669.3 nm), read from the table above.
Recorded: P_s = 18.12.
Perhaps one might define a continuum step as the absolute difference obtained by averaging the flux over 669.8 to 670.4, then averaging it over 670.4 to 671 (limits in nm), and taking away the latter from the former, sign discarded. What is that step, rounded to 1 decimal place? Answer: 0.1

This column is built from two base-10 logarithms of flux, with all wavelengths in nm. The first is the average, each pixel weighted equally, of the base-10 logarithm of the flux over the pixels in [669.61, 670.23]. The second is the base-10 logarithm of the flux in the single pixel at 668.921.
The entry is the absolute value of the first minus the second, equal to 0.022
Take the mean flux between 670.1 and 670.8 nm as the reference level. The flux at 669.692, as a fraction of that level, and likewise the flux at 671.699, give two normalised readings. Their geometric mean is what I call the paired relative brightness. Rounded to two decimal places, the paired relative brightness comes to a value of 0.94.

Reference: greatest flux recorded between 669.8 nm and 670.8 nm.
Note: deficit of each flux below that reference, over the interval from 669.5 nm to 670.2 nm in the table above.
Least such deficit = -0.3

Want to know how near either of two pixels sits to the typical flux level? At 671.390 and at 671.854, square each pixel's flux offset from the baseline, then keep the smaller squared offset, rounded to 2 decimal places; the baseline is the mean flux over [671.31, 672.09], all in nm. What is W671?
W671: 0.87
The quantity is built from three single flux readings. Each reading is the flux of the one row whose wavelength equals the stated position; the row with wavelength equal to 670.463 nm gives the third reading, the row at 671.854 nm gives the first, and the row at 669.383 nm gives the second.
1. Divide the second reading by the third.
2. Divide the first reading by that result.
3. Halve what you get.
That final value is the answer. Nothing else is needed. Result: 7.8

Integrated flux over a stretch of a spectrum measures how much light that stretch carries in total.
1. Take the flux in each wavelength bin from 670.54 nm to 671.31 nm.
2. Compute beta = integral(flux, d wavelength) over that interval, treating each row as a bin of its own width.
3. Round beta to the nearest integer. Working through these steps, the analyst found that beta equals 15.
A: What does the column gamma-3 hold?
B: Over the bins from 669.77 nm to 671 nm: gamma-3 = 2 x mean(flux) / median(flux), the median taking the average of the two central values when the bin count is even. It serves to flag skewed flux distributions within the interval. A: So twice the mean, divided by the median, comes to 1.97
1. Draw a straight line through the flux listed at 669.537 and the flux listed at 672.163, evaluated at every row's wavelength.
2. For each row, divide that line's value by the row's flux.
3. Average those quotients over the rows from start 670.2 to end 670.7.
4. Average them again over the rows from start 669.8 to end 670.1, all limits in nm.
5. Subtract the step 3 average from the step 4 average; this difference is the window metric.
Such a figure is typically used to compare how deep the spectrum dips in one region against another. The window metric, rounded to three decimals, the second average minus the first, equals 0.063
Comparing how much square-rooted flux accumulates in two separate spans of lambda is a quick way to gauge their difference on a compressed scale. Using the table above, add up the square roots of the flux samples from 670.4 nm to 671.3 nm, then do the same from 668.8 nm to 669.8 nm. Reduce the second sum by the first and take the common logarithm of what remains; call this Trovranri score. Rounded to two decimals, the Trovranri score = -0.80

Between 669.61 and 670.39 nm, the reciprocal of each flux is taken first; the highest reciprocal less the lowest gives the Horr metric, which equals 0.0054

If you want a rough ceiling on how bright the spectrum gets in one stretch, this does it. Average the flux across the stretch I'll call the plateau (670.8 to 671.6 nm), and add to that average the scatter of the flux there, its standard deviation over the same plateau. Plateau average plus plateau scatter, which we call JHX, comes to 20.2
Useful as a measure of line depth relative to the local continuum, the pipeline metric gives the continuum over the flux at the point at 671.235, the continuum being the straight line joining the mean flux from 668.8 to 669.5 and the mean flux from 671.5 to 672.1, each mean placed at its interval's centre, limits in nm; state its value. 0.95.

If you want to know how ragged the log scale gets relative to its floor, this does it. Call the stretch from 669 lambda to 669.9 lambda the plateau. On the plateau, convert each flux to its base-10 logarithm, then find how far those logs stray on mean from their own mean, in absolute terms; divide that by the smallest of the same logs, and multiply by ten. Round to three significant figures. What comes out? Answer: 0.137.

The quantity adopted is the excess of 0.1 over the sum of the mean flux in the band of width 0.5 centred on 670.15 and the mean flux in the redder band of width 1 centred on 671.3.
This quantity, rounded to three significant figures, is -39.0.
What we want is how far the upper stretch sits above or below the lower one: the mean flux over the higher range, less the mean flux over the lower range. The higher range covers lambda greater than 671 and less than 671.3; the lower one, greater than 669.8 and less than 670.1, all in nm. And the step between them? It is 1.2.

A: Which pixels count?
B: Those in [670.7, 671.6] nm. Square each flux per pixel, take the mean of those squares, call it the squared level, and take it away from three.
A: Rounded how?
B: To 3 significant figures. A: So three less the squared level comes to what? -391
